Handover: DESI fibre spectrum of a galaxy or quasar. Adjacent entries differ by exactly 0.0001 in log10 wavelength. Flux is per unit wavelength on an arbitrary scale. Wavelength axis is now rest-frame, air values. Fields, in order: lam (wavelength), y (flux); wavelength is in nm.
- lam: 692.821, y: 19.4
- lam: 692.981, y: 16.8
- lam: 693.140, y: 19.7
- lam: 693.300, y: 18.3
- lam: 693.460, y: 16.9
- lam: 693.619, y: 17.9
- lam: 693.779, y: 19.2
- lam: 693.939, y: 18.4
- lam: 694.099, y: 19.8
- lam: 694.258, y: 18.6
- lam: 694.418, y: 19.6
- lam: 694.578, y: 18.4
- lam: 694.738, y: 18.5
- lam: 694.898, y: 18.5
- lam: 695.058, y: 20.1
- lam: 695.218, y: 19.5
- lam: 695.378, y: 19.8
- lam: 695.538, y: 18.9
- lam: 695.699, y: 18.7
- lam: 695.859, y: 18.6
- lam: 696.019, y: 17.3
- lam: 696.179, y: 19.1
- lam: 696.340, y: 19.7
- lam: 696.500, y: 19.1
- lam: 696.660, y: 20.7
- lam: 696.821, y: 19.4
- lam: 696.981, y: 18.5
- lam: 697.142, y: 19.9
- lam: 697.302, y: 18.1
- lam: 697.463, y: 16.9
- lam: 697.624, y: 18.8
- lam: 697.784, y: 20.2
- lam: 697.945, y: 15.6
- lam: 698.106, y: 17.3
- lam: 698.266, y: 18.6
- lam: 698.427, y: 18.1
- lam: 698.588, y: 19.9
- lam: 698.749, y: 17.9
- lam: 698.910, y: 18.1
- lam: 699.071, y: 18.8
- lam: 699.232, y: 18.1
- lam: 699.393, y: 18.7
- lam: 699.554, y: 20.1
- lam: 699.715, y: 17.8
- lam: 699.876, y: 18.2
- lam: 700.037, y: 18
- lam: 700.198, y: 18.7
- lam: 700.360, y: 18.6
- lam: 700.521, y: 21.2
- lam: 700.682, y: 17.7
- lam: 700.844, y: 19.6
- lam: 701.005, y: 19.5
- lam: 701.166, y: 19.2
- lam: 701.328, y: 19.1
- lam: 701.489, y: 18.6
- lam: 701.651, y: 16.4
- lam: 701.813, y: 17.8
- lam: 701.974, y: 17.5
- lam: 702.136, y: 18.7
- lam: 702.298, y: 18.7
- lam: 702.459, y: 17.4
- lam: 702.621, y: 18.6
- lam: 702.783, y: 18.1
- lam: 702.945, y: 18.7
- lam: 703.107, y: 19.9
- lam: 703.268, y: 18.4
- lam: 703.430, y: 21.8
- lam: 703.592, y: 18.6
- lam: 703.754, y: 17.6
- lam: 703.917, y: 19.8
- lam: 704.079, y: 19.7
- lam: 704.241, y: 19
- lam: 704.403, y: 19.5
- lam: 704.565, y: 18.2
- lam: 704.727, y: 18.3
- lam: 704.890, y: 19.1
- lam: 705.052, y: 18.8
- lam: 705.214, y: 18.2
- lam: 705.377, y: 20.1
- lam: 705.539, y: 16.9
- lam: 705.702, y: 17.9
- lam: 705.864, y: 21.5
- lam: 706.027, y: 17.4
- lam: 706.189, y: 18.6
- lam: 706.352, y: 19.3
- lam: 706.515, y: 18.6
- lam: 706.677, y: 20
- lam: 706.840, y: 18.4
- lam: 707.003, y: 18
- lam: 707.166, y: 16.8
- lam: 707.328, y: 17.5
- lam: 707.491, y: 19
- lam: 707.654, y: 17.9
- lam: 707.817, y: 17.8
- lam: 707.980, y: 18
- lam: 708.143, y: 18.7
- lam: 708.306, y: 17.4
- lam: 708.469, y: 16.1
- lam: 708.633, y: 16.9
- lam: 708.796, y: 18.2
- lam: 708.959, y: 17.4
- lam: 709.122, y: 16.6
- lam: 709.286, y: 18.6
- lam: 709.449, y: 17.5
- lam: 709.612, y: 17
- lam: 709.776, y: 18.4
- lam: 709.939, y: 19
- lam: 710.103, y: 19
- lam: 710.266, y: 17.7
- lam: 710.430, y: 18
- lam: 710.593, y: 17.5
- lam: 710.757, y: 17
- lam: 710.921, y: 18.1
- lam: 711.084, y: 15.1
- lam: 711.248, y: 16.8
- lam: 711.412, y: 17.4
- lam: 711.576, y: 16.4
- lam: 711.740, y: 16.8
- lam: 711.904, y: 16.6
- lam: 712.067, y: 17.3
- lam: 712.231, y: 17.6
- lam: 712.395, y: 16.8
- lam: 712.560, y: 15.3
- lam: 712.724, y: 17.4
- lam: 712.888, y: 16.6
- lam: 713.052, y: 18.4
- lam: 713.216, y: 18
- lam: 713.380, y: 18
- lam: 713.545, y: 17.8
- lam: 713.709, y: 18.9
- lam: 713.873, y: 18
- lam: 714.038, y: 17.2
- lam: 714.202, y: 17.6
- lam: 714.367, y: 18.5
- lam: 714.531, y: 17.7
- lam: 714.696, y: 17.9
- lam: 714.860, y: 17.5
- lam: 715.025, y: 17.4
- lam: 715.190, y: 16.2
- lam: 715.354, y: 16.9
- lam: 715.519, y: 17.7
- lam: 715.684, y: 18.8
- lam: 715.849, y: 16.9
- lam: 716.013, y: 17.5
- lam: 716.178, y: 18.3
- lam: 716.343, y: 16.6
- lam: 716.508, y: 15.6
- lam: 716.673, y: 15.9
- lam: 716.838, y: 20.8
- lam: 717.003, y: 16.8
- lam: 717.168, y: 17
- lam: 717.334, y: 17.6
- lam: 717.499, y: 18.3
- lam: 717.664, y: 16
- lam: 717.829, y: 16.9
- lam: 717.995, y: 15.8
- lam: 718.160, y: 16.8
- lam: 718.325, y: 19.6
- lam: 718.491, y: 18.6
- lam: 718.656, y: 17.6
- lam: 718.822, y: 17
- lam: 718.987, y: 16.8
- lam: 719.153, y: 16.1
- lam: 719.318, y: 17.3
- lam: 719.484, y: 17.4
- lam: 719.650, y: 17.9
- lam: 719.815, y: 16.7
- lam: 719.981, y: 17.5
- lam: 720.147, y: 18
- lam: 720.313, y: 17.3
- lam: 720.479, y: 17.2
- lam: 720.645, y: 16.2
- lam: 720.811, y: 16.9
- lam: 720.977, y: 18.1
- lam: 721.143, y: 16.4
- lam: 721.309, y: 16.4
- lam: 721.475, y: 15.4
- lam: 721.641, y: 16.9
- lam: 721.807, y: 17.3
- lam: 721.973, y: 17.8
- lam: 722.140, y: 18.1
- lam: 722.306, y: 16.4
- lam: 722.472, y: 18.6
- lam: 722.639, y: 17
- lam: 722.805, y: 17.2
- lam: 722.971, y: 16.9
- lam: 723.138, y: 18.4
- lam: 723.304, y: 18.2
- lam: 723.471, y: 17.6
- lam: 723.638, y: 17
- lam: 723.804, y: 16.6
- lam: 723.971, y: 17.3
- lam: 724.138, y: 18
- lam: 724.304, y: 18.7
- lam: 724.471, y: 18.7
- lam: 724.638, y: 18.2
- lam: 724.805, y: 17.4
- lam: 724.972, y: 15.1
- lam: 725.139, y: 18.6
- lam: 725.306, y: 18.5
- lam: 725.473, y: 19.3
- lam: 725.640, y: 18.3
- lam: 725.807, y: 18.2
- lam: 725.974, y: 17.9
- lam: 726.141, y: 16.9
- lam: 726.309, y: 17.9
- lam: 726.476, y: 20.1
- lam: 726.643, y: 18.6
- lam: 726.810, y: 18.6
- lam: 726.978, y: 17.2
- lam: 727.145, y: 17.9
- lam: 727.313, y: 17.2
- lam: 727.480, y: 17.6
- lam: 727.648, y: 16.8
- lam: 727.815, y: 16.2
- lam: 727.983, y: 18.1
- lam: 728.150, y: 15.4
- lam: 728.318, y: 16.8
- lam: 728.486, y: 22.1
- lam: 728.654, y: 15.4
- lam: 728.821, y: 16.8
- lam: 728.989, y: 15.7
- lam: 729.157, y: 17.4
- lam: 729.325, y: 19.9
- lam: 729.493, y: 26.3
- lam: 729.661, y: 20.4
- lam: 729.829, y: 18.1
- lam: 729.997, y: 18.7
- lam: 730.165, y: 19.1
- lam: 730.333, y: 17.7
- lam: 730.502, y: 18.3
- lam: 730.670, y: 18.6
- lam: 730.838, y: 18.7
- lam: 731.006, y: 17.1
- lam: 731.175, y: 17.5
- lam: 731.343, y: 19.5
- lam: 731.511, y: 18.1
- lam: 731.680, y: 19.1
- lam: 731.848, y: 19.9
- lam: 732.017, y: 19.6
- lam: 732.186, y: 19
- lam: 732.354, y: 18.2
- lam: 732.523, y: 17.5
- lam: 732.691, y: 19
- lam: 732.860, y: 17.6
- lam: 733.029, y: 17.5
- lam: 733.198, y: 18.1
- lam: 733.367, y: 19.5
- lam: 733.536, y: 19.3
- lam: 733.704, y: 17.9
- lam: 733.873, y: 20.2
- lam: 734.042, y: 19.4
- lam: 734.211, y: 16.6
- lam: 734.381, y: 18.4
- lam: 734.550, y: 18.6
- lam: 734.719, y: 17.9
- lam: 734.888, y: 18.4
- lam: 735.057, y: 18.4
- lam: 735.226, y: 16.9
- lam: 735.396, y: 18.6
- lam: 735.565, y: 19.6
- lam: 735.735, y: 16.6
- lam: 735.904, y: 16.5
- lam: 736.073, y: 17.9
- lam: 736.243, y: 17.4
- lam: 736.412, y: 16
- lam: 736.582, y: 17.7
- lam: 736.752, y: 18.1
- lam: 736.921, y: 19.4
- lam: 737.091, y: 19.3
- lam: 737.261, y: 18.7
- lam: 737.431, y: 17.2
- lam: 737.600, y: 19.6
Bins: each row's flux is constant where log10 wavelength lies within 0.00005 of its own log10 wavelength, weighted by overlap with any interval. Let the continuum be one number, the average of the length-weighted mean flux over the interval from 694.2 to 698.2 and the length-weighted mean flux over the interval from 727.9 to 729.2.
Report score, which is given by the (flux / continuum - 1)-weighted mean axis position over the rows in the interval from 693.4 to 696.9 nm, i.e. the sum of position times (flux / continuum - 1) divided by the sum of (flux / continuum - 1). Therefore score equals 695.52 nm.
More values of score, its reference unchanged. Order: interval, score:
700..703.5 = 701.87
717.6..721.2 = 719.37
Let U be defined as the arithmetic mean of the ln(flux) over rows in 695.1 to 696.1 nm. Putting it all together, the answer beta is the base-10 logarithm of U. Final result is 0.467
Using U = 2.93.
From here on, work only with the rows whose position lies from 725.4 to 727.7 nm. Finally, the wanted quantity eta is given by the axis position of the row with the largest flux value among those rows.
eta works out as 726.476 nm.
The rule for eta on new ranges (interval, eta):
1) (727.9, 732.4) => 729.493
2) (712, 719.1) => 716.838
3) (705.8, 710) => 705.864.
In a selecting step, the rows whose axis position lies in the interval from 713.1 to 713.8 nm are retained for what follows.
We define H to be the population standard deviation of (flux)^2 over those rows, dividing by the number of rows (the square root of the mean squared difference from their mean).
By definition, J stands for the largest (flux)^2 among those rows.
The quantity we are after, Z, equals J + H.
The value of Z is 373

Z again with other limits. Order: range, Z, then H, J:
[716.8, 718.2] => 485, 52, 433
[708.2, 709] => 355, 24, 331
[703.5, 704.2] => 426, 34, 392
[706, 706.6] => 397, 25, 372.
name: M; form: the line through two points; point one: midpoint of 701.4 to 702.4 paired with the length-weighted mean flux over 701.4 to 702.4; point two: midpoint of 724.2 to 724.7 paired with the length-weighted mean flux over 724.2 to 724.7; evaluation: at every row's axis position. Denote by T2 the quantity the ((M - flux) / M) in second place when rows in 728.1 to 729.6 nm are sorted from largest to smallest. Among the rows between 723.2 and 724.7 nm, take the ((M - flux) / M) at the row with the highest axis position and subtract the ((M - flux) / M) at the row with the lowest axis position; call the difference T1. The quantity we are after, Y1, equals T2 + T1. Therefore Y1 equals 0.18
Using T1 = 0.00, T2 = 0.17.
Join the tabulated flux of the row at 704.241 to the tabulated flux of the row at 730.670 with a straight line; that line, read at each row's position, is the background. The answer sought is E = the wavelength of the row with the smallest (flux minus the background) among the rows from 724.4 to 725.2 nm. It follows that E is 724.972 nm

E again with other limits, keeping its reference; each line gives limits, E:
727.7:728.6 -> 728.150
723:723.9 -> 723.804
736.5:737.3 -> 736.582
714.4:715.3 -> 715.190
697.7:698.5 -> 697.945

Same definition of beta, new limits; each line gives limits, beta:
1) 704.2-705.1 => 0.468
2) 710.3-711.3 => 0.453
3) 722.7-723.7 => 0.457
